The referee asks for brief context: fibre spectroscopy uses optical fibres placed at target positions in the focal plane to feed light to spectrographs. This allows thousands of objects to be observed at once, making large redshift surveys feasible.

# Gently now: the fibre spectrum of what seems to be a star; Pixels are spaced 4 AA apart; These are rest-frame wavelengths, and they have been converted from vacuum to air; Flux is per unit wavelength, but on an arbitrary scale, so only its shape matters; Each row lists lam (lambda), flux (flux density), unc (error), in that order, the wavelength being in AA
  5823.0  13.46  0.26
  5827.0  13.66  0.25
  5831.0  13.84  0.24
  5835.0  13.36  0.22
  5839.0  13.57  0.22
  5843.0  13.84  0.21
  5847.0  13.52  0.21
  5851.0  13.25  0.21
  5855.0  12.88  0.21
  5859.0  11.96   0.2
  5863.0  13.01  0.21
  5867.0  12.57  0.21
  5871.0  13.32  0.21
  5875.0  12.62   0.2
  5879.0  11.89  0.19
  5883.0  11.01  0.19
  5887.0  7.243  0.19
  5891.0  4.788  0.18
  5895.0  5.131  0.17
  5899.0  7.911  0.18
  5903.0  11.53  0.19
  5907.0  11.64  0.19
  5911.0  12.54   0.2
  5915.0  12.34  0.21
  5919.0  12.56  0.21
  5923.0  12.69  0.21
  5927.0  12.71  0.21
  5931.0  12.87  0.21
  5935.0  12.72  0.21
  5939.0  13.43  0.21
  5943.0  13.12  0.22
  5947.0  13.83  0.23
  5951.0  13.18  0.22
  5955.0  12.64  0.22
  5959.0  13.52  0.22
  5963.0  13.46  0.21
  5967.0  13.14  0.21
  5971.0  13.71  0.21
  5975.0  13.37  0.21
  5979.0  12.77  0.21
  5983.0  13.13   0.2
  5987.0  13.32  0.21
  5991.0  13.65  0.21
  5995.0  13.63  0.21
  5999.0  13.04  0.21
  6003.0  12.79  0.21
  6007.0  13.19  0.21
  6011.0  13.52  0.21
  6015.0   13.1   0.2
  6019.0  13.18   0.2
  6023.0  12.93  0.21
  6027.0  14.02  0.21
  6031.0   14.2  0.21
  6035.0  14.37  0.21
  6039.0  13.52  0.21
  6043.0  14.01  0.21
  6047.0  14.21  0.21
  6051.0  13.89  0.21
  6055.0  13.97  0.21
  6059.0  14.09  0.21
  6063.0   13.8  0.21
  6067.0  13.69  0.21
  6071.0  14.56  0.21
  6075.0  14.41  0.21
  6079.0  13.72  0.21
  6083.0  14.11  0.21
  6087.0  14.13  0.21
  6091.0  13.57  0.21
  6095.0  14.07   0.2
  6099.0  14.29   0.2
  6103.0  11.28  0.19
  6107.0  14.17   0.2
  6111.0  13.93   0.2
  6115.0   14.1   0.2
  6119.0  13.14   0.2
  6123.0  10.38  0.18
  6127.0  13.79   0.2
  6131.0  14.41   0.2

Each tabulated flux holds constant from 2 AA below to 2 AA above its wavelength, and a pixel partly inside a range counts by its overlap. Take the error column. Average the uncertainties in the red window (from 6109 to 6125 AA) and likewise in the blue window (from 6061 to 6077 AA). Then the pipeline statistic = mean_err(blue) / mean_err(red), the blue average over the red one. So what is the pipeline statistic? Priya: 1.077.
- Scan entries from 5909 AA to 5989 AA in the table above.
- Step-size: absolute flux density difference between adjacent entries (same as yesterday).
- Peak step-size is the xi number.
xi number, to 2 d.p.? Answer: 0.88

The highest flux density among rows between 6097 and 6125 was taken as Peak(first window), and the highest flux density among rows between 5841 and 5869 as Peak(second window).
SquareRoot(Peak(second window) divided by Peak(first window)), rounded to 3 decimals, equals 0.984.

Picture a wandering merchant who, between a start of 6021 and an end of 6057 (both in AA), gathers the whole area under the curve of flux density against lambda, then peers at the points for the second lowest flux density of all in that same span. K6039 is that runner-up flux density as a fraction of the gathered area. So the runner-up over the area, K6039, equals 0.0270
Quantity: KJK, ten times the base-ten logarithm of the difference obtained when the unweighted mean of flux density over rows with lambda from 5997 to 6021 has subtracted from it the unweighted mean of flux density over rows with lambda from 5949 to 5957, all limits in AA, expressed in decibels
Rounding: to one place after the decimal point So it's -6.4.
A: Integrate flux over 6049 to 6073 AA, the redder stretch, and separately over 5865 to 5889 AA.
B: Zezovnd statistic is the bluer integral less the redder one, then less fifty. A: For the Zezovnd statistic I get -111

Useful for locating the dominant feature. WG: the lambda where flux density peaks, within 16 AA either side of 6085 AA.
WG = 6071.0 AA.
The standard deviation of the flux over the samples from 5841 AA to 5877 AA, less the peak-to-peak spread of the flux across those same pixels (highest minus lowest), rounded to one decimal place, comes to -1.3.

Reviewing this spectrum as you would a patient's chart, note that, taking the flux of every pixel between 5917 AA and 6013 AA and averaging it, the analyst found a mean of 13.2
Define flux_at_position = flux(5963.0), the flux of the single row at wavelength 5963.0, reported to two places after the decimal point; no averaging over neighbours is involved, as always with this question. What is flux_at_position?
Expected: 13.46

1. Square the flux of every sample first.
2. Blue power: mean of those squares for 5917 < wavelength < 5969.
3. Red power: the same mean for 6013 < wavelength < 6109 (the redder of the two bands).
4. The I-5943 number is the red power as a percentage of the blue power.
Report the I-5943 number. 112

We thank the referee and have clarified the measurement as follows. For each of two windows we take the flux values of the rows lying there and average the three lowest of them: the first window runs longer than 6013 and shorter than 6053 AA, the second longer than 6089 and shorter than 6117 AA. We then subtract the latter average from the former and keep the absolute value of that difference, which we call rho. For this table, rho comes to 0.14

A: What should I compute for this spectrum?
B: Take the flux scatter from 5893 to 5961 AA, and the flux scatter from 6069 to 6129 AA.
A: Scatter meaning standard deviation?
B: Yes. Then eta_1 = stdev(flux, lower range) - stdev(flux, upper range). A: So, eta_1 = 1.0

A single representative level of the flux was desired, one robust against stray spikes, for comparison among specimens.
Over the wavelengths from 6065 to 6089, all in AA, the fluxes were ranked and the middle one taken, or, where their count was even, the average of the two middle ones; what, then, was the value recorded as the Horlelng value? 14.1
